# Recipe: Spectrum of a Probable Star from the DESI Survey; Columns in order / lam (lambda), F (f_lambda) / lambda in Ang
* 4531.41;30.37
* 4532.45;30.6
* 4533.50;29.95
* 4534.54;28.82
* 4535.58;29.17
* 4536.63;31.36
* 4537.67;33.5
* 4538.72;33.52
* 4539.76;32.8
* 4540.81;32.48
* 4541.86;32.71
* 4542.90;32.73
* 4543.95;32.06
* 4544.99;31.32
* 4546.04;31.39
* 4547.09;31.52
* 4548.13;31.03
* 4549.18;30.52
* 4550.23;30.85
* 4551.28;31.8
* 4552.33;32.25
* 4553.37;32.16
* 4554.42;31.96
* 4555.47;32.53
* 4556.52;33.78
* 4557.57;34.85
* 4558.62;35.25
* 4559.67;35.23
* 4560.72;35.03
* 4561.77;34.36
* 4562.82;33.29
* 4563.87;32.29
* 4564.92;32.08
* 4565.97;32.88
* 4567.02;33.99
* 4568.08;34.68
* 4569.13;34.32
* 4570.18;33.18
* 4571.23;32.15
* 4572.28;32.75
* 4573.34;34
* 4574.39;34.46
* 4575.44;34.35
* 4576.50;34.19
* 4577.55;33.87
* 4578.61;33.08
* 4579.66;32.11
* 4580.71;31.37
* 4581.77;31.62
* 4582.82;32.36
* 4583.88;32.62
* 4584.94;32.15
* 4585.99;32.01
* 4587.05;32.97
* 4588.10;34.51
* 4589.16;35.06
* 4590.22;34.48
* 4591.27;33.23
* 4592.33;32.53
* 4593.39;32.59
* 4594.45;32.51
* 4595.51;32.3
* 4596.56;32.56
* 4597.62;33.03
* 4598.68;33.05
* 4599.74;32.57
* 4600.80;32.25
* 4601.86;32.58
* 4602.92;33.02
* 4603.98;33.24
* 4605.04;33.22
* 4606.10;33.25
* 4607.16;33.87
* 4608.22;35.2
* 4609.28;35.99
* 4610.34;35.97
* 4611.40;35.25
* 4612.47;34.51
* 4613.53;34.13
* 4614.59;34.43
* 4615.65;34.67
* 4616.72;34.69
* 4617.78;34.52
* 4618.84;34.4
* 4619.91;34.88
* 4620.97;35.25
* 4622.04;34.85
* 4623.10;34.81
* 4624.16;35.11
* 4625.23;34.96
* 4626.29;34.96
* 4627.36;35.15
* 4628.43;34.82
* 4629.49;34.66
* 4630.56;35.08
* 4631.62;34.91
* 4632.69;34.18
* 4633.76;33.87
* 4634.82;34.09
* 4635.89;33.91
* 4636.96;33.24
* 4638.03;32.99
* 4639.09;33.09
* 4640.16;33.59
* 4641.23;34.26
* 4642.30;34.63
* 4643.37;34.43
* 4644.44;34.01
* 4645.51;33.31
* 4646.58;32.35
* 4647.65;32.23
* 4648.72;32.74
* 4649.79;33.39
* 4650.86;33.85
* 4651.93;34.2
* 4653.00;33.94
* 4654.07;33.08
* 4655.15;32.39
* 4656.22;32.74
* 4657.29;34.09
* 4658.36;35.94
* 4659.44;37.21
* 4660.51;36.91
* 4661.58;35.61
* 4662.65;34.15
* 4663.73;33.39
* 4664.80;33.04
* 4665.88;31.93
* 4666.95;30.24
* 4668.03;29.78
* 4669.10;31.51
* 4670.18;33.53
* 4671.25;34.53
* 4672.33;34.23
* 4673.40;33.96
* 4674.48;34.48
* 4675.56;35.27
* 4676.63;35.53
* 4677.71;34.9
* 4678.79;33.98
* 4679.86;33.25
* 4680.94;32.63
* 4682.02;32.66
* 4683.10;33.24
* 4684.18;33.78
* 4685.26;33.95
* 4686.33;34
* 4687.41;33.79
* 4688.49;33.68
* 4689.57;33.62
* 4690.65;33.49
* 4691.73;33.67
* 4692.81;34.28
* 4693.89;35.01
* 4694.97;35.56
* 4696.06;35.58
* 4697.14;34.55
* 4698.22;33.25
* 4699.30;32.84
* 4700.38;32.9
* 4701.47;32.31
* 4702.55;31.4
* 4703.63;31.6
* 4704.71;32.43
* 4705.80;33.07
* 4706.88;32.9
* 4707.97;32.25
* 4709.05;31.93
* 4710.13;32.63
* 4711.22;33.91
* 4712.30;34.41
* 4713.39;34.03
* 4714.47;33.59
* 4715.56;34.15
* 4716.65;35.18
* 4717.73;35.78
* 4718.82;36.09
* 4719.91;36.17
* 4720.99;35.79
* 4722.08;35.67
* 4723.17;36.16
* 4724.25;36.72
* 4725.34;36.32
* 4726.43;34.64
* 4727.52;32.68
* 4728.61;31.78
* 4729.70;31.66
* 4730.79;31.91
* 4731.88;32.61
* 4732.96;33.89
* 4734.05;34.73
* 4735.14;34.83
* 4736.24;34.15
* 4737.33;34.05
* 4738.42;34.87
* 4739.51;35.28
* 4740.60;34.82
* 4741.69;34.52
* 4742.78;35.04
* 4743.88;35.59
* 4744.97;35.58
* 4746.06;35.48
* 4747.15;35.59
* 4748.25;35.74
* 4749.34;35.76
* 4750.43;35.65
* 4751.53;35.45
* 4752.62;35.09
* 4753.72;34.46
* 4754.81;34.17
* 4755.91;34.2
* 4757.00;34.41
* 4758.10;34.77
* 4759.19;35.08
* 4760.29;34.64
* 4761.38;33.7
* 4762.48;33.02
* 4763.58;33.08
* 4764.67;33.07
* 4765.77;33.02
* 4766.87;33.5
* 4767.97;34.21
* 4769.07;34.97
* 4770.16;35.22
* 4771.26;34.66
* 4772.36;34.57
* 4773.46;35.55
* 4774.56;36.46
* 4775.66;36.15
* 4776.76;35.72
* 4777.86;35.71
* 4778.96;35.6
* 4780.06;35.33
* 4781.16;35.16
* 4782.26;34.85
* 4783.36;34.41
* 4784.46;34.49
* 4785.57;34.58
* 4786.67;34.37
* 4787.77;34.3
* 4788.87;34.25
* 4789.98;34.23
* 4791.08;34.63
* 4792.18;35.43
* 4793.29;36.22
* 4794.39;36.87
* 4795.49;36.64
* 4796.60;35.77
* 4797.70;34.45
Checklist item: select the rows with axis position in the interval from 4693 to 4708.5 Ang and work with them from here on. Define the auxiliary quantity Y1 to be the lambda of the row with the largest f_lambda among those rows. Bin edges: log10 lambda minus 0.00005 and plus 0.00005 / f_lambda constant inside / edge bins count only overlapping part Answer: 4696.06 Ang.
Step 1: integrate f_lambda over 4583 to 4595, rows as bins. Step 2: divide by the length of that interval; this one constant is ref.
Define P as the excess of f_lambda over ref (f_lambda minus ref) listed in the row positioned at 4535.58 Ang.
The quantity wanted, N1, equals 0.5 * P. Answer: -2.0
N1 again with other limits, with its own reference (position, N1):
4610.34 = 1.4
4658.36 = 1.4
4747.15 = 1.2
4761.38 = 0.3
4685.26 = 0.4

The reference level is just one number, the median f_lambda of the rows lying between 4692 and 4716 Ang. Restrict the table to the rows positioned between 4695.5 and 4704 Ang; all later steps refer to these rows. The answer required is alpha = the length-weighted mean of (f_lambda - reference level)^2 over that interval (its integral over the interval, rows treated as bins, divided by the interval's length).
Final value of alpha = 1.8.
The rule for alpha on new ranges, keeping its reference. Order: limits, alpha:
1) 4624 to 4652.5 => 1.4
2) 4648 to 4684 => 2.8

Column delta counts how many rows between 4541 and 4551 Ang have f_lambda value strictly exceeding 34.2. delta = 0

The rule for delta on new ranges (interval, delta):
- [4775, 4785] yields 9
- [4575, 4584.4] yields 1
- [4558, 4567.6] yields 4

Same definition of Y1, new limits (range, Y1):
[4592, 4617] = 4609.28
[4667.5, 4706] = 4696.06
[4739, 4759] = 4749.34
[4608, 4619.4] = 4609.28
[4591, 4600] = 4591.27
